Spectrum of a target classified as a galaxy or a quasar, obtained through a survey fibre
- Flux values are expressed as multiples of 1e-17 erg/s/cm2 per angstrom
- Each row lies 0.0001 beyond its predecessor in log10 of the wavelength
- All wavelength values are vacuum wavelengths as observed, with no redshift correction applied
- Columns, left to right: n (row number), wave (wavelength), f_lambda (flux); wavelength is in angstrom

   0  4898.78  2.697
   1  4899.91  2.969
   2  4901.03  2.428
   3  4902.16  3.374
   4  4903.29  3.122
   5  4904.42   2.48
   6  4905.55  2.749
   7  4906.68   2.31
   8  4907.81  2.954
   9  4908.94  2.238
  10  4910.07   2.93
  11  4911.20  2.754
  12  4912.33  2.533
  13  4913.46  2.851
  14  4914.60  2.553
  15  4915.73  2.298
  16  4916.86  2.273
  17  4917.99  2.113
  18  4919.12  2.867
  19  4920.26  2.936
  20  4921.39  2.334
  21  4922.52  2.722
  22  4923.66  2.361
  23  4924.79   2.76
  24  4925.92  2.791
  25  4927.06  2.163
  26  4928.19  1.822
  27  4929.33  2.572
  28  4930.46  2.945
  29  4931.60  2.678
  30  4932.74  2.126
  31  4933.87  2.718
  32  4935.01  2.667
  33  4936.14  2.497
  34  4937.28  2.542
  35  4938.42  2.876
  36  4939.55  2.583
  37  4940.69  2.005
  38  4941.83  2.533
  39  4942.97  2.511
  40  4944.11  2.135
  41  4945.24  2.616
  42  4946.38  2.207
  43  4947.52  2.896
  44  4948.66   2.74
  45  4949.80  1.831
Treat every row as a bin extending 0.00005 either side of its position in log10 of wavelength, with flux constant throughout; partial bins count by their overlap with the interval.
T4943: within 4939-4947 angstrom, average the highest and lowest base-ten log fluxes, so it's 0.360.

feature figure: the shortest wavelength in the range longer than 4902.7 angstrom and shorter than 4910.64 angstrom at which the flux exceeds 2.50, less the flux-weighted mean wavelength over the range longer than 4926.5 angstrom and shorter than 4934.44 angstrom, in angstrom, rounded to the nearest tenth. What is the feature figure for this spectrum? -27.3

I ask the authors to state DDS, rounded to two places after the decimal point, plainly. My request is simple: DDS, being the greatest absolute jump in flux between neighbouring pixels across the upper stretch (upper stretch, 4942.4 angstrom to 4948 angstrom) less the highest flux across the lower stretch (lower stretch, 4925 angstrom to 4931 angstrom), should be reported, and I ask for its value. -2.26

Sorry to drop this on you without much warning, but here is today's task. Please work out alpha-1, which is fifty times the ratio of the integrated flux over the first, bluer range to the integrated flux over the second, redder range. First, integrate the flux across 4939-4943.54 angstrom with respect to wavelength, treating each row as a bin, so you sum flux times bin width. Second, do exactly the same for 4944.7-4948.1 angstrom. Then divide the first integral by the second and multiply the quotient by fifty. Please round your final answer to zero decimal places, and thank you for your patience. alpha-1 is 62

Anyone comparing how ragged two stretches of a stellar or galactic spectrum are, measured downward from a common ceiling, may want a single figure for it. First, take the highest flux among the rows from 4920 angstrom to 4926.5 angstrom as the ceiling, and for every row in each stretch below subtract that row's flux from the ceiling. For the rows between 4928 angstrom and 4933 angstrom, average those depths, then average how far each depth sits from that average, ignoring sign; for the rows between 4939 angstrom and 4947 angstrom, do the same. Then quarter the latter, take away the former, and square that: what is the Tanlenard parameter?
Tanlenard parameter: 0.096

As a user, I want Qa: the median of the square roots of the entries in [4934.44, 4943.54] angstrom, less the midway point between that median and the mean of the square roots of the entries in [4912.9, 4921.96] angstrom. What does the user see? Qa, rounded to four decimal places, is 0.0029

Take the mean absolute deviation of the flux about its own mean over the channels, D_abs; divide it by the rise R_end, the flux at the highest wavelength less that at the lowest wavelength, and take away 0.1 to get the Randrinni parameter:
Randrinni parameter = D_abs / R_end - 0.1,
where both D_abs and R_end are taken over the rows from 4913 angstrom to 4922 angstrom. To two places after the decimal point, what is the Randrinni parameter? -0.63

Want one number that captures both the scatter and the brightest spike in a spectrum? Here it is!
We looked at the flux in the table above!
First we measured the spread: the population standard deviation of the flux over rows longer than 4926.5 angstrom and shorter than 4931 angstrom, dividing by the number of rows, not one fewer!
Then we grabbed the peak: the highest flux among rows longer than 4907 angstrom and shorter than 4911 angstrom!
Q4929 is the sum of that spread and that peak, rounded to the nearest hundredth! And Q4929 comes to 3.38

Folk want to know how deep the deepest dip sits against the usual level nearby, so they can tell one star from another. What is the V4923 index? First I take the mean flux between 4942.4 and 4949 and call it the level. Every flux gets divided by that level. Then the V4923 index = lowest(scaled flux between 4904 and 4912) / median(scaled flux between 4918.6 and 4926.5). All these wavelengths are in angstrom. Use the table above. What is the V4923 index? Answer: 0.81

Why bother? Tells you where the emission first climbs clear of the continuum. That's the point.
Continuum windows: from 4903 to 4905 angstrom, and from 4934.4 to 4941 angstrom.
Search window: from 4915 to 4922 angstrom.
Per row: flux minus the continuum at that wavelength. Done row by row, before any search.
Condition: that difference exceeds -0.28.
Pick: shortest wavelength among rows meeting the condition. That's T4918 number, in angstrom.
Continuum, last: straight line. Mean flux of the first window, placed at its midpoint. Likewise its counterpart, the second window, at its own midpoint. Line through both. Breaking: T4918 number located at 4919.12 angstrom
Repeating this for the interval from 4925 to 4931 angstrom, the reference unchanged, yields 4925.92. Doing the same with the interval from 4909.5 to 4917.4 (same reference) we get 4910.07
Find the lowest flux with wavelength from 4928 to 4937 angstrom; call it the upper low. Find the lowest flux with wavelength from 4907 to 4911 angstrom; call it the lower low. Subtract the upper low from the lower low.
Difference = 0.42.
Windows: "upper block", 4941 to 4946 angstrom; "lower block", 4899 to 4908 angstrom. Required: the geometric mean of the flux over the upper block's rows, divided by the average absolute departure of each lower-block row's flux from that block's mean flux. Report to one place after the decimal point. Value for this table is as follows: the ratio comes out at 8.0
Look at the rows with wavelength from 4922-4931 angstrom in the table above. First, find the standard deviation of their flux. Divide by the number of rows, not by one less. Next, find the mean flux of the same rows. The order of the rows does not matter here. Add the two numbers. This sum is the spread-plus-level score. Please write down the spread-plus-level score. 2.87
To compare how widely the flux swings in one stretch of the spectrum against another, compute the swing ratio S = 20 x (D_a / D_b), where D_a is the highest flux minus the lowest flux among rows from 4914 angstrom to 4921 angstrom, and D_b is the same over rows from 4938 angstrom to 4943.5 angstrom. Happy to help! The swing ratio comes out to 19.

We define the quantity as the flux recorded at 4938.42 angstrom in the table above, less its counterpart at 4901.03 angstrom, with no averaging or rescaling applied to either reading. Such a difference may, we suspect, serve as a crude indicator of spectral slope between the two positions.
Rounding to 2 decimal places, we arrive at 0.45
